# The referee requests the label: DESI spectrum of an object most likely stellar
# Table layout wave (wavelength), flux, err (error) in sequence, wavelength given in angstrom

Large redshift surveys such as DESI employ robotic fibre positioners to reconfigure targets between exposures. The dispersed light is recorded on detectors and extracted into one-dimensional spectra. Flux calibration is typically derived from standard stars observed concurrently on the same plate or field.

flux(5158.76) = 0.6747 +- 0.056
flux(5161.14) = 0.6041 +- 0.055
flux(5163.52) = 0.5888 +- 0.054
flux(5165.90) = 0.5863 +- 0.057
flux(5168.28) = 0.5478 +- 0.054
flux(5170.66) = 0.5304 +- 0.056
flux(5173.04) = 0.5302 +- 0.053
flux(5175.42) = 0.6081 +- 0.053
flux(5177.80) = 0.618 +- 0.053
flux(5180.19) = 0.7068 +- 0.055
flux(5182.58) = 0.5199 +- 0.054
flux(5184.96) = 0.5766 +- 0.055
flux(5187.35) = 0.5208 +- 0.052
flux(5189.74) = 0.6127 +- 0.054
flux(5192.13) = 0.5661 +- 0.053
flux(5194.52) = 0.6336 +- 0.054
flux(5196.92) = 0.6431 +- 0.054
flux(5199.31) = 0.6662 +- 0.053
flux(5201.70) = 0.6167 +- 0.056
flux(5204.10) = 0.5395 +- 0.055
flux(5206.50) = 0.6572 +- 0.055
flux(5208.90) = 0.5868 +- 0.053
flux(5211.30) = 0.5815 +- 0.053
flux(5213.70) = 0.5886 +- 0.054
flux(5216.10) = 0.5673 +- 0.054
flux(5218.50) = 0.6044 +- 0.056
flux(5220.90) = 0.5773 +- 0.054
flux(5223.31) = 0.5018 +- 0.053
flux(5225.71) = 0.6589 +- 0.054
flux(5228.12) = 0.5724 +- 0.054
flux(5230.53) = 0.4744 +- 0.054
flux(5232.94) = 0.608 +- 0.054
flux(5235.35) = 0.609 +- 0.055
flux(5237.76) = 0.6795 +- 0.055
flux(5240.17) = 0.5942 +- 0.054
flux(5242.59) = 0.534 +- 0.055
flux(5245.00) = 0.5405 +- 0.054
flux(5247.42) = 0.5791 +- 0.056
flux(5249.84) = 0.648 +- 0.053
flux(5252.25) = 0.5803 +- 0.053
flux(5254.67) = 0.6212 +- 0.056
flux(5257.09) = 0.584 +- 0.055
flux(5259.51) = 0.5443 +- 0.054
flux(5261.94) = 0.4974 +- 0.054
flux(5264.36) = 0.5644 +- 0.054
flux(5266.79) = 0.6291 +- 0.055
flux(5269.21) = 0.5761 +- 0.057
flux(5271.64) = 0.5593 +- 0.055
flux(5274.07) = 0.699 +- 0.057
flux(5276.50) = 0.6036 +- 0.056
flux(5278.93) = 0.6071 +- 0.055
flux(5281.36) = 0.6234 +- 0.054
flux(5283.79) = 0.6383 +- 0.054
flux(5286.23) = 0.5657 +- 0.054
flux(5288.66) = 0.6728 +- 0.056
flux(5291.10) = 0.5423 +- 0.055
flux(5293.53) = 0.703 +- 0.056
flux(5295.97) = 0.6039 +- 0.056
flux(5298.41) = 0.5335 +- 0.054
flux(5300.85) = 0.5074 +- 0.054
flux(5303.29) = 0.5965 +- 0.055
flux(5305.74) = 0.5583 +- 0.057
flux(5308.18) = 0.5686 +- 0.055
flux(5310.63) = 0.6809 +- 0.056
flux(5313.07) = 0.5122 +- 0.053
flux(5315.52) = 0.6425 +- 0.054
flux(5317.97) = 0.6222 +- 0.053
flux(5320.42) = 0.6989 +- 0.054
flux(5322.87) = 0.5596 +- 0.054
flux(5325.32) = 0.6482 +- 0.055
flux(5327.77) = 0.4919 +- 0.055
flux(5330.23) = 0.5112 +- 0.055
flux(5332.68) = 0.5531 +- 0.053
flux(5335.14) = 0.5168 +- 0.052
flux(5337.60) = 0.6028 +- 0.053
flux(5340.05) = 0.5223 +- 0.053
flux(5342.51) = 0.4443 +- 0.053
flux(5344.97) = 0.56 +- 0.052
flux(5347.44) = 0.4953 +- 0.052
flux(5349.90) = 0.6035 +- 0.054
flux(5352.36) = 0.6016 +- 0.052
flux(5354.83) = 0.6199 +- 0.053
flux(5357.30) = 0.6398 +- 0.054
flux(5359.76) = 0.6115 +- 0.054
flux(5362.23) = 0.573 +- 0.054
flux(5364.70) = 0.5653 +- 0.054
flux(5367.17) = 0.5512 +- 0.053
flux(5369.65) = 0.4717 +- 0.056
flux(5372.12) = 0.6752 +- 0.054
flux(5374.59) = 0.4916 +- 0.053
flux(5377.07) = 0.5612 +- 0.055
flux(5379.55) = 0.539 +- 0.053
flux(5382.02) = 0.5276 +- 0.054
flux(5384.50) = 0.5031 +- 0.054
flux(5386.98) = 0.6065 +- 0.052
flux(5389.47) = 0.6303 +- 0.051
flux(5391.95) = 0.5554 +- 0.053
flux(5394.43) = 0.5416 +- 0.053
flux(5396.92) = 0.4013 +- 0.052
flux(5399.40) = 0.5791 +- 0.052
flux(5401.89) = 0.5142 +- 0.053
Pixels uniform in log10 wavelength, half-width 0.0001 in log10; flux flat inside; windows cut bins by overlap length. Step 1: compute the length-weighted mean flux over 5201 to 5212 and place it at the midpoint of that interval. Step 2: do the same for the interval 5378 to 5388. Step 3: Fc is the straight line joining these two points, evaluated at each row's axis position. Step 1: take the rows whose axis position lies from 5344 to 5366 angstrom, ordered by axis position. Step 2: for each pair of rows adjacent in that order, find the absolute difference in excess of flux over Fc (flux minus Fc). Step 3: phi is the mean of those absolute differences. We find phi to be 0.04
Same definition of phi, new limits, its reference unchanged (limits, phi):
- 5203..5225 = 0.05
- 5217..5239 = 0.08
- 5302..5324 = 0.09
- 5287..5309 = 0.08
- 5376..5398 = 0.05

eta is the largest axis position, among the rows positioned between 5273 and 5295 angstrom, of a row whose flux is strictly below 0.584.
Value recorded 5291.10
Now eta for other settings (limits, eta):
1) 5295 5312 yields 5308.18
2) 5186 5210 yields 5204.10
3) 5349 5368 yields 5367.17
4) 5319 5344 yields 5342.51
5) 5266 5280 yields 5271.64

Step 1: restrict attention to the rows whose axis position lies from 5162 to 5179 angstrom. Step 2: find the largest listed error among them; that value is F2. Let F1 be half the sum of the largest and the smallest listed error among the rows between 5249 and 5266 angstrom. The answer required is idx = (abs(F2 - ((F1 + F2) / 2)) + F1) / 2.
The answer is 0.0279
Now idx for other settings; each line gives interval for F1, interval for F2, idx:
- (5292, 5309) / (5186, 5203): 0.0279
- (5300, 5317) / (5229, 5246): 0.0275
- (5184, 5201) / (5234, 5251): 0.0274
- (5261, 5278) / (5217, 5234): 0.0279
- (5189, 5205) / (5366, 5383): 0.0276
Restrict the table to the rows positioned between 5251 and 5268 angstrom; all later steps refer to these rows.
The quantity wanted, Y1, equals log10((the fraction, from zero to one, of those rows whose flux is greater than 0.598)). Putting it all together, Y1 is -0.54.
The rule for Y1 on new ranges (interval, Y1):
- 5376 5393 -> -0.54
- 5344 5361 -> -0.15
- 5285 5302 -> -0.37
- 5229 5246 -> -0.37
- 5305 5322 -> -0.24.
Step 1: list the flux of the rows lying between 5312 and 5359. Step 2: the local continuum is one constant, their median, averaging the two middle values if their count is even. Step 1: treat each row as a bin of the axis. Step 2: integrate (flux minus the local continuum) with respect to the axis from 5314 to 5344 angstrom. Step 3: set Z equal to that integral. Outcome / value 0.2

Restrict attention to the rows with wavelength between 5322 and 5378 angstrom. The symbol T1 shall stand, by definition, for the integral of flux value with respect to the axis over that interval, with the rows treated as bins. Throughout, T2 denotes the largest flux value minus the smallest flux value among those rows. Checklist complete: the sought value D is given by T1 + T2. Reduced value 31.6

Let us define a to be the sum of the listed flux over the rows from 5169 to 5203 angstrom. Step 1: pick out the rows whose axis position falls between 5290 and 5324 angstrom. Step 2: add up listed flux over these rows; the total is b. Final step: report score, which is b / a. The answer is 0.998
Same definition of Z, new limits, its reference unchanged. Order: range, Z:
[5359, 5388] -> -0.1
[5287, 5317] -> 1.0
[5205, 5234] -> 0.6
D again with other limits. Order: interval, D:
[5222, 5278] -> 33.0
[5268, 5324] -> 34.0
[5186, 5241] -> 32.9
